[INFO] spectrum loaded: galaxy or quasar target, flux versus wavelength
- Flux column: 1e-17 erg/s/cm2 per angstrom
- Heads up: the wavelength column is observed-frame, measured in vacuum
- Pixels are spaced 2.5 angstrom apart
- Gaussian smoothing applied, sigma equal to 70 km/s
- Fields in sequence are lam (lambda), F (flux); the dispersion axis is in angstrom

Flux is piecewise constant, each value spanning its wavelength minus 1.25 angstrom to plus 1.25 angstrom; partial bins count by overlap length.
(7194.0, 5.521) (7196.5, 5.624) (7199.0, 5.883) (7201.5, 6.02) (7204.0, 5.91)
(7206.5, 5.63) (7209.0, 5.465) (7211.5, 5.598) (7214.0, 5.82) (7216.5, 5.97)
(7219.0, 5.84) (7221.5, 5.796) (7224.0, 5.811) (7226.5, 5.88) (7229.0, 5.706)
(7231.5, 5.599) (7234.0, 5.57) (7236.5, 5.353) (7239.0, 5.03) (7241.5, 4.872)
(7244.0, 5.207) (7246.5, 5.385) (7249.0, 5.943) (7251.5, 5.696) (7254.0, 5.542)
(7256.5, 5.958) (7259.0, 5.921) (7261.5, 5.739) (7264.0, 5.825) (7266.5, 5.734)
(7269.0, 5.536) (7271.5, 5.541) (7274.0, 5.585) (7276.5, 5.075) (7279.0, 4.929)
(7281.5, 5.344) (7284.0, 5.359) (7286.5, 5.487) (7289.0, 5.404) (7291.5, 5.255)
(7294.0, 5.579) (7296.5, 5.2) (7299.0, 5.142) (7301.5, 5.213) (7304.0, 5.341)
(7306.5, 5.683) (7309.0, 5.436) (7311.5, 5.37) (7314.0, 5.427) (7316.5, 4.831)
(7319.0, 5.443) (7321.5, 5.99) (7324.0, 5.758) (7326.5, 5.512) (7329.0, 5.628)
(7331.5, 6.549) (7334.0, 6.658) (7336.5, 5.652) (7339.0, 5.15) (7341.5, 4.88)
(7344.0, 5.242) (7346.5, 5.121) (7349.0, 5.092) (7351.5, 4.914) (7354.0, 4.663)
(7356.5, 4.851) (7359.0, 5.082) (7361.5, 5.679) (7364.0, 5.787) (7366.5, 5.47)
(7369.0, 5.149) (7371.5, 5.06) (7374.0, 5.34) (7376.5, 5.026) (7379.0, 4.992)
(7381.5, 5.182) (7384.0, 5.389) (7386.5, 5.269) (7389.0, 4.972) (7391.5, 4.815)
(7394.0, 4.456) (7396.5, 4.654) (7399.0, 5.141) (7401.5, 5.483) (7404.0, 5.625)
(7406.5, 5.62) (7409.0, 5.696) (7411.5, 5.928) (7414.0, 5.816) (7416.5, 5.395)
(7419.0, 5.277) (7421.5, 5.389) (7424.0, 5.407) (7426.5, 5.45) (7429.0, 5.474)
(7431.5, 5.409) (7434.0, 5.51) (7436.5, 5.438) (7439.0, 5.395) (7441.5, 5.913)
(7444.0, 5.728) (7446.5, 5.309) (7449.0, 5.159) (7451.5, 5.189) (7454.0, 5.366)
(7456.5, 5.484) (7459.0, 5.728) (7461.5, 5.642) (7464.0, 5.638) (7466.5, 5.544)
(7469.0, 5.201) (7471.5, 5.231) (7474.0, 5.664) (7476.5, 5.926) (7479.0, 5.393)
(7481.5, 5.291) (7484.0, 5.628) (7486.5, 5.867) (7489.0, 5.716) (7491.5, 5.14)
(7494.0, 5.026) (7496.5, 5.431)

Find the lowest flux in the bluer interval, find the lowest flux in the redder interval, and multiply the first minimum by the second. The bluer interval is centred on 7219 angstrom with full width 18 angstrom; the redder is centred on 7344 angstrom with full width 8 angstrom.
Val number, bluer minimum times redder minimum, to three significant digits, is 27.3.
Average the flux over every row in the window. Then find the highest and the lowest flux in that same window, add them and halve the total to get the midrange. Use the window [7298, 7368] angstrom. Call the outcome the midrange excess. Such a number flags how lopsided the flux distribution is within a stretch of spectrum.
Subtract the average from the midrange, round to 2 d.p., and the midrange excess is 0.25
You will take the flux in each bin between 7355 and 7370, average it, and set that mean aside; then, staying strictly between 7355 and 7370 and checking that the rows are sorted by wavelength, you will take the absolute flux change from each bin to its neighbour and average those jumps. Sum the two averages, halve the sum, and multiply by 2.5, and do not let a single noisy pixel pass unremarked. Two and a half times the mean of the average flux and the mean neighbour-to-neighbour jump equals 7.1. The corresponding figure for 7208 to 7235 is 7.3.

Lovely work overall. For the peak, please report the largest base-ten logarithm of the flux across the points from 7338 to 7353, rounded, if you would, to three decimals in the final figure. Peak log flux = 0.719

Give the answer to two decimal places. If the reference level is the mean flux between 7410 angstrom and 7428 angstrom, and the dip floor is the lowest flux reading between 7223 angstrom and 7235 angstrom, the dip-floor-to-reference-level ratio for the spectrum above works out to 1.01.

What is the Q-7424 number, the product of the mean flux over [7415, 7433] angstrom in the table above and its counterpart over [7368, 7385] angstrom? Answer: 27.9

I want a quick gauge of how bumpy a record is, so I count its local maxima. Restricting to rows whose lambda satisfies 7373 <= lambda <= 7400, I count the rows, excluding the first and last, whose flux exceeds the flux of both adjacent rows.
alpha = 1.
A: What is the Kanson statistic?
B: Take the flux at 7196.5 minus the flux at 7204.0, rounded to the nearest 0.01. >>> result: -0.29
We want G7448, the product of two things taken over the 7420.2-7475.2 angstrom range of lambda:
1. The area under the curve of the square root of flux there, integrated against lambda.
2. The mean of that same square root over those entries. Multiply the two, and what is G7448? 301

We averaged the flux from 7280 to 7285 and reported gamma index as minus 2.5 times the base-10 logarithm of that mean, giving -1.82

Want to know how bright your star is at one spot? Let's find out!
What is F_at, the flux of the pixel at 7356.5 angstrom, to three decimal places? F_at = 4.851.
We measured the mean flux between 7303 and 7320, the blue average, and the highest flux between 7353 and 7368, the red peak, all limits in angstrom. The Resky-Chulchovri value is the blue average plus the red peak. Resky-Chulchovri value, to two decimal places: 11.15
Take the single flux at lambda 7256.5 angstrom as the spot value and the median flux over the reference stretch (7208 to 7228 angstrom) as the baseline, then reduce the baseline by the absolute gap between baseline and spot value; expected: 5.67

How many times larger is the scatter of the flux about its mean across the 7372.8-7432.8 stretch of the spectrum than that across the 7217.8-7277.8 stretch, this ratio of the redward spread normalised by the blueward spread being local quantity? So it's 1.2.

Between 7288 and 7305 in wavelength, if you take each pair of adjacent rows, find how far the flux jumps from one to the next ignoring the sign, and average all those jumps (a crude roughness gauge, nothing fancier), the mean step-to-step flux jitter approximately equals 0.185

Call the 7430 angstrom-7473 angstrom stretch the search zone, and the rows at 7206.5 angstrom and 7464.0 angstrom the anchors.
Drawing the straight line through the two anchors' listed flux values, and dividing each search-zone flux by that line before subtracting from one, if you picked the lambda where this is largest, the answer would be 7449.0 angstrom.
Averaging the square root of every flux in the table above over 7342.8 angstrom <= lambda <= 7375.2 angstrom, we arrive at 2.28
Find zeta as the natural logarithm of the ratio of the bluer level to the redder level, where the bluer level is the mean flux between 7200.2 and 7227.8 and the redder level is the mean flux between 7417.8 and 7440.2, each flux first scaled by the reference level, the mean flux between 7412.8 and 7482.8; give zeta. 0.067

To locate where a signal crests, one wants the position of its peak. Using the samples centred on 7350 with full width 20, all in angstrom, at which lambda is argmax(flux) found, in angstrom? 7344.0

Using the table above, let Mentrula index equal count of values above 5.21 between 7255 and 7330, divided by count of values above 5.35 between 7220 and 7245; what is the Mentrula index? 3.6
